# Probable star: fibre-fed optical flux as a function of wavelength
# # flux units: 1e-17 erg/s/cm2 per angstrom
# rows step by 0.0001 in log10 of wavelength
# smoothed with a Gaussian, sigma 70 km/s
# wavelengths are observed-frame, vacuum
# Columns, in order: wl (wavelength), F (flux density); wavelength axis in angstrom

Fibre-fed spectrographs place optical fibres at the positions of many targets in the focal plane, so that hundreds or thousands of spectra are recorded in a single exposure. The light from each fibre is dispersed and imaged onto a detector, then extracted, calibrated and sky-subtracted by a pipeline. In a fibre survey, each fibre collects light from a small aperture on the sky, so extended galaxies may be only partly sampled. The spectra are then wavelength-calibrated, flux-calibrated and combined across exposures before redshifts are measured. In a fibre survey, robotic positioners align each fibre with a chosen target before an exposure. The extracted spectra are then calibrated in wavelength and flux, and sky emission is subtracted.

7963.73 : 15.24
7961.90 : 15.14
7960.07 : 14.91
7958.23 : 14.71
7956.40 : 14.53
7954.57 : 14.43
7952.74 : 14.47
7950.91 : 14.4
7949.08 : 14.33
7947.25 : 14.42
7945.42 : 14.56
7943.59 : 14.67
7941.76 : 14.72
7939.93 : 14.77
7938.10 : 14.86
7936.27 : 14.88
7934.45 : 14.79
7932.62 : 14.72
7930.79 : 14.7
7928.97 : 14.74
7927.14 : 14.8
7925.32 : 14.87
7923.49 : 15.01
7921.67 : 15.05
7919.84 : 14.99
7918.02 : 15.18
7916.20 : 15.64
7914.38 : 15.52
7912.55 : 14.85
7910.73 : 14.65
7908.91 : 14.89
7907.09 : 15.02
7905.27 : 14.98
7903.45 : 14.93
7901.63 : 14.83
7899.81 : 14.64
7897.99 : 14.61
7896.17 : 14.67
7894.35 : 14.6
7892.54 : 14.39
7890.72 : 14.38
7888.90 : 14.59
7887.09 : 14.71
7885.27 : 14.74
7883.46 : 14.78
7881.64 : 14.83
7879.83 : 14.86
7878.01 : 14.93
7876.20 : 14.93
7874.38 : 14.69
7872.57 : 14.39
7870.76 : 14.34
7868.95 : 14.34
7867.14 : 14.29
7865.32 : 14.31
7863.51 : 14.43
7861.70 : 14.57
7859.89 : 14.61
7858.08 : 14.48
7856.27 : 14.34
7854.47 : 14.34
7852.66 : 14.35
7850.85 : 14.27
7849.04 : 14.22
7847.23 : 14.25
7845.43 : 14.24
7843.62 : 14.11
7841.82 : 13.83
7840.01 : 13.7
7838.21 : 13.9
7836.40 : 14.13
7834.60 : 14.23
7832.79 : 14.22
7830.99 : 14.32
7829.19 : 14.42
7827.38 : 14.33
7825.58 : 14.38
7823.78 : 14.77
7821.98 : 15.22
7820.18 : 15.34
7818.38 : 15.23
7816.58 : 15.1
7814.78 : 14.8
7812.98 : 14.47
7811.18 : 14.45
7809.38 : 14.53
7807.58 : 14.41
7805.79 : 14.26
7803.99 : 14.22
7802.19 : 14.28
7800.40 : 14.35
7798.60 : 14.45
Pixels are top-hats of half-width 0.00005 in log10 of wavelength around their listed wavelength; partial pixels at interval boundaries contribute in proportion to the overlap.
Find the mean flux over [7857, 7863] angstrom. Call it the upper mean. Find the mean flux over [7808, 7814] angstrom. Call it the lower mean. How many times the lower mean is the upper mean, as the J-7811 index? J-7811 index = 1.00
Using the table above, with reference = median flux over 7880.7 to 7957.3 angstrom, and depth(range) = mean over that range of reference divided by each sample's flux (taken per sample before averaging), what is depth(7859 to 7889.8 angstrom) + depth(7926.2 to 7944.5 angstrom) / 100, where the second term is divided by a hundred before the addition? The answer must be 1.02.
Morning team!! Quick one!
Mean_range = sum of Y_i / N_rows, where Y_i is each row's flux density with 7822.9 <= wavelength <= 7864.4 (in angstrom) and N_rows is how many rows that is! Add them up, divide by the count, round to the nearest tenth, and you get 14.3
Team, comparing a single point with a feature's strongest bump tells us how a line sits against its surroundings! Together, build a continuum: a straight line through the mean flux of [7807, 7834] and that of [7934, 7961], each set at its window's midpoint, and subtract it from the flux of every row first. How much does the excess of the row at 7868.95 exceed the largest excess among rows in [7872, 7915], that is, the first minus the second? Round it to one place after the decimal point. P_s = -1.2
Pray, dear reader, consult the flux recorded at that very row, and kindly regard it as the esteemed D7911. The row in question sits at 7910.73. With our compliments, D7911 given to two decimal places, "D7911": 14.65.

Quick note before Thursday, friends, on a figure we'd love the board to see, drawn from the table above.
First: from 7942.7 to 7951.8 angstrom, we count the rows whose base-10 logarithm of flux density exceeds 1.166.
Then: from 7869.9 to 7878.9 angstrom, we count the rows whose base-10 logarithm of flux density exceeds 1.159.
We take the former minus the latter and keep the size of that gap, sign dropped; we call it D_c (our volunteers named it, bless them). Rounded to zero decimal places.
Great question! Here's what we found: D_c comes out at 2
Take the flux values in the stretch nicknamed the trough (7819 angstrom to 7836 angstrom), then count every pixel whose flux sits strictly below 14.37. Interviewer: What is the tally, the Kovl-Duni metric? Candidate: 4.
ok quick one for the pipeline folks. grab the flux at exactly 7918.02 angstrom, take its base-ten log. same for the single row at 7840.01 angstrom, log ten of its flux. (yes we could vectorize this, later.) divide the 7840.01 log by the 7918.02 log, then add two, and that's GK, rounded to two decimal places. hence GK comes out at 2.96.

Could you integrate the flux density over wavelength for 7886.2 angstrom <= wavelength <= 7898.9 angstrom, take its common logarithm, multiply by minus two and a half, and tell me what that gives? -5.67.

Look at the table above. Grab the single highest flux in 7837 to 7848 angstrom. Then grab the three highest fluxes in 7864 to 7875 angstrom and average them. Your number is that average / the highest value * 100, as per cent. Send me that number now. 102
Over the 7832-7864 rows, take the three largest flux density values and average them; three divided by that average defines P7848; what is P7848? 0.206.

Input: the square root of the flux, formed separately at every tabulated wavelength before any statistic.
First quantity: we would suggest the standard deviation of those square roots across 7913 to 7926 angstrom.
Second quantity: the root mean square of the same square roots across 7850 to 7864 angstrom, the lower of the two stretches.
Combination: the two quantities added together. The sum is 3.83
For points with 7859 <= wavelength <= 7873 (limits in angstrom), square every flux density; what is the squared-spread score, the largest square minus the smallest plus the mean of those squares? 217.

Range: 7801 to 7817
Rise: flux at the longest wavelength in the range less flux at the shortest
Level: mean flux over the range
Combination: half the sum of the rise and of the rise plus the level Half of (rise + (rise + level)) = 8.1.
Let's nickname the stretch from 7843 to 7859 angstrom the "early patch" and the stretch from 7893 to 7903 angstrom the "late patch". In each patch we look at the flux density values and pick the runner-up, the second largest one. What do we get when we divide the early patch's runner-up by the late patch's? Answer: 0.98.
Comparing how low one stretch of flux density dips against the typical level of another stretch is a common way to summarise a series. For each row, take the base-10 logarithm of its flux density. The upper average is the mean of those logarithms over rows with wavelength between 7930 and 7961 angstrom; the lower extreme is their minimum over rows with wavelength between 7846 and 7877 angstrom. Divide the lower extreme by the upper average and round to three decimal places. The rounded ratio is 0.989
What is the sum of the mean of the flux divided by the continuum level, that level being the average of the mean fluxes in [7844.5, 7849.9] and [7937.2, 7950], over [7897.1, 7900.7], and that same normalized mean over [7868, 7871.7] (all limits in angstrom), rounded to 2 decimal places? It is 2.01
